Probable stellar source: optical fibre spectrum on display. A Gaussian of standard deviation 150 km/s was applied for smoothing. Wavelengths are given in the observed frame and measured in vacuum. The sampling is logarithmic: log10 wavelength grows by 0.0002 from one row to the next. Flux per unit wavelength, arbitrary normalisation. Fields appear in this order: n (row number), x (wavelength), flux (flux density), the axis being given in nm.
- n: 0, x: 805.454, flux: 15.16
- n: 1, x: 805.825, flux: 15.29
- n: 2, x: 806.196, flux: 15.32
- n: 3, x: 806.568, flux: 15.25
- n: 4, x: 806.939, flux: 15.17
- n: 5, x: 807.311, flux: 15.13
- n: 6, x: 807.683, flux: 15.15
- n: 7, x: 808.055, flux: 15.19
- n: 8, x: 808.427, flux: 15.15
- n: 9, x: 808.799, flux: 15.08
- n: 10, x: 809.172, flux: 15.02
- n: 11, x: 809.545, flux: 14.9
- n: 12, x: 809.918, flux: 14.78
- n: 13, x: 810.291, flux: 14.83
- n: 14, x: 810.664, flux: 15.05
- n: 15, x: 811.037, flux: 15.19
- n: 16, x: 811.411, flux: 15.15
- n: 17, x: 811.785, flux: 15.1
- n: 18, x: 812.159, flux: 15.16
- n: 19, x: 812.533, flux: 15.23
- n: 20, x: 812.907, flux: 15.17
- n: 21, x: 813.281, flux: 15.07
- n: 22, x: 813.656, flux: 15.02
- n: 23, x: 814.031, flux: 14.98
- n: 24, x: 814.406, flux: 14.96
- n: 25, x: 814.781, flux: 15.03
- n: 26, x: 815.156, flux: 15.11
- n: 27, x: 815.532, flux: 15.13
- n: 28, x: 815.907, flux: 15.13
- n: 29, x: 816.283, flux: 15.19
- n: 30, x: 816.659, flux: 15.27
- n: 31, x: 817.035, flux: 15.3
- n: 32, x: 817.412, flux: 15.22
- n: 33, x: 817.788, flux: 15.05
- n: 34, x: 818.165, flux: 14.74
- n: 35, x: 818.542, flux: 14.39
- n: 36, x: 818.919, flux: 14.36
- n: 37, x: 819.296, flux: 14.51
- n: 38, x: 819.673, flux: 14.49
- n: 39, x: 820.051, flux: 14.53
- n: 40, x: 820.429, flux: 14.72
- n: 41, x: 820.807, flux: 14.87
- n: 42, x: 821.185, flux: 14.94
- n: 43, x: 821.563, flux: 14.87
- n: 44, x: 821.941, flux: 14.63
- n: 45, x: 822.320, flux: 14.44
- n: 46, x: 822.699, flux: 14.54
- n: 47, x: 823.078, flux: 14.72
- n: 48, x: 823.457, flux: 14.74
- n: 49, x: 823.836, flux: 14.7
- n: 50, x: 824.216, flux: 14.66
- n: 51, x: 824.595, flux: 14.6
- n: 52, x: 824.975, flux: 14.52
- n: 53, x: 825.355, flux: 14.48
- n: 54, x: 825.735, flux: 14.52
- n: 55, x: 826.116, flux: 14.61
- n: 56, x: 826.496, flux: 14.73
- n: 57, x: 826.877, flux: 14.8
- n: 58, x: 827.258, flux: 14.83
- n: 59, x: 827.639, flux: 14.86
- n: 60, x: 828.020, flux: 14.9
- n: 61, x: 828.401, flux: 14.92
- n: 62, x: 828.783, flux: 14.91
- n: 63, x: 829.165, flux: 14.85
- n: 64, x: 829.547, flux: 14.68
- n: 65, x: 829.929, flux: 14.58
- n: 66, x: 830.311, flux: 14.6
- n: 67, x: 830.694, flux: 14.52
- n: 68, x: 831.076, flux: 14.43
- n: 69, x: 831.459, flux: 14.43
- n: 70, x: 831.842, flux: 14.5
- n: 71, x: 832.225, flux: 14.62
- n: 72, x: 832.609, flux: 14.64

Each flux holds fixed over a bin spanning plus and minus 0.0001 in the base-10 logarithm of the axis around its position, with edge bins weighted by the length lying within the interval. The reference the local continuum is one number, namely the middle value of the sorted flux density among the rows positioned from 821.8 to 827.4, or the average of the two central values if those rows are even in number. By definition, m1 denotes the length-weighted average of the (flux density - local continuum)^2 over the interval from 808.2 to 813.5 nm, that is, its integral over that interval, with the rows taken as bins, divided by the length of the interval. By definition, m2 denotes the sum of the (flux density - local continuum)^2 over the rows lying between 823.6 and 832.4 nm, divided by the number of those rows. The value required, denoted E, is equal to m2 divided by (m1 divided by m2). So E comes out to 0.00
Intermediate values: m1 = 0.21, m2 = 0.025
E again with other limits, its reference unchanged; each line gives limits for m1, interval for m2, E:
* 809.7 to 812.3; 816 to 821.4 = 0.11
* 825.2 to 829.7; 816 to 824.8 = 0.23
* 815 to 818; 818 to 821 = 0.00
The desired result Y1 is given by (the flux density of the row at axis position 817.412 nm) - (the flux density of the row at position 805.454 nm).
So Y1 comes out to 0.1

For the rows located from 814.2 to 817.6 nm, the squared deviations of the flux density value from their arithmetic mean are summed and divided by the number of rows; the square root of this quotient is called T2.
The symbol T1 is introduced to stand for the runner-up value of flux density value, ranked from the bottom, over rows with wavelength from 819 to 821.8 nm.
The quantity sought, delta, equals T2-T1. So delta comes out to -14.4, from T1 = 14.51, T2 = 0.103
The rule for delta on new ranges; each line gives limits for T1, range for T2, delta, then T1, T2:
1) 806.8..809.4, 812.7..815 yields -15.0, 15.08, 0.069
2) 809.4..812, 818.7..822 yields -14.6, 14.83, 0.191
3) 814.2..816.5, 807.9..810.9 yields -14.9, 15.03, 0.139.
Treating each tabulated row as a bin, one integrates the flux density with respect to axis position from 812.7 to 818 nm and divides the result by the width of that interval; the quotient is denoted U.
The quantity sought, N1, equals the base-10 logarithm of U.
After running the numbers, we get 1.18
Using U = 15.1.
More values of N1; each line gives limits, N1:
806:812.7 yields 1.18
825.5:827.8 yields 1.17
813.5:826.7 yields 1.17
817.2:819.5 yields 1.17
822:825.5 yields 1.16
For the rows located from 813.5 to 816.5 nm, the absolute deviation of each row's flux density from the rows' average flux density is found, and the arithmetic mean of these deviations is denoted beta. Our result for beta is 0.071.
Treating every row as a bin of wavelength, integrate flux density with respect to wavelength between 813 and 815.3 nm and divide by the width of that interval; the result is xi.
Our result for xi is 15.0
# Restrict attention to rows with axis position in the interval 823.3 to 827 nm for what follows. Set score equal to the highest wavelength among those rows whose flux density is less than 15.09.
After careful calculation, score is 826.877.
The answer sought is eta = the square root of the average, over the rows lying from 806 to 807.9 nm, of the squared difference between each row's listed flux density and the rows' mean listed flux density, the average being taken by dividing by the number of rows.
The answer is 0.071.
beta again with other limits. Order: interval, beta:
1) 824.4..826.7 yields 0.070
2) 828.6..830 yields 0.125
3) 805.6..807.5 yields 0.066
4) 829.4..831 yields 0.045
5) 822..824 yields 0.110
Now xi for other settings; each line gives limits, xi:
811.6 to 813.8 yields 15.1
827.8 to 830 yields 14.8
